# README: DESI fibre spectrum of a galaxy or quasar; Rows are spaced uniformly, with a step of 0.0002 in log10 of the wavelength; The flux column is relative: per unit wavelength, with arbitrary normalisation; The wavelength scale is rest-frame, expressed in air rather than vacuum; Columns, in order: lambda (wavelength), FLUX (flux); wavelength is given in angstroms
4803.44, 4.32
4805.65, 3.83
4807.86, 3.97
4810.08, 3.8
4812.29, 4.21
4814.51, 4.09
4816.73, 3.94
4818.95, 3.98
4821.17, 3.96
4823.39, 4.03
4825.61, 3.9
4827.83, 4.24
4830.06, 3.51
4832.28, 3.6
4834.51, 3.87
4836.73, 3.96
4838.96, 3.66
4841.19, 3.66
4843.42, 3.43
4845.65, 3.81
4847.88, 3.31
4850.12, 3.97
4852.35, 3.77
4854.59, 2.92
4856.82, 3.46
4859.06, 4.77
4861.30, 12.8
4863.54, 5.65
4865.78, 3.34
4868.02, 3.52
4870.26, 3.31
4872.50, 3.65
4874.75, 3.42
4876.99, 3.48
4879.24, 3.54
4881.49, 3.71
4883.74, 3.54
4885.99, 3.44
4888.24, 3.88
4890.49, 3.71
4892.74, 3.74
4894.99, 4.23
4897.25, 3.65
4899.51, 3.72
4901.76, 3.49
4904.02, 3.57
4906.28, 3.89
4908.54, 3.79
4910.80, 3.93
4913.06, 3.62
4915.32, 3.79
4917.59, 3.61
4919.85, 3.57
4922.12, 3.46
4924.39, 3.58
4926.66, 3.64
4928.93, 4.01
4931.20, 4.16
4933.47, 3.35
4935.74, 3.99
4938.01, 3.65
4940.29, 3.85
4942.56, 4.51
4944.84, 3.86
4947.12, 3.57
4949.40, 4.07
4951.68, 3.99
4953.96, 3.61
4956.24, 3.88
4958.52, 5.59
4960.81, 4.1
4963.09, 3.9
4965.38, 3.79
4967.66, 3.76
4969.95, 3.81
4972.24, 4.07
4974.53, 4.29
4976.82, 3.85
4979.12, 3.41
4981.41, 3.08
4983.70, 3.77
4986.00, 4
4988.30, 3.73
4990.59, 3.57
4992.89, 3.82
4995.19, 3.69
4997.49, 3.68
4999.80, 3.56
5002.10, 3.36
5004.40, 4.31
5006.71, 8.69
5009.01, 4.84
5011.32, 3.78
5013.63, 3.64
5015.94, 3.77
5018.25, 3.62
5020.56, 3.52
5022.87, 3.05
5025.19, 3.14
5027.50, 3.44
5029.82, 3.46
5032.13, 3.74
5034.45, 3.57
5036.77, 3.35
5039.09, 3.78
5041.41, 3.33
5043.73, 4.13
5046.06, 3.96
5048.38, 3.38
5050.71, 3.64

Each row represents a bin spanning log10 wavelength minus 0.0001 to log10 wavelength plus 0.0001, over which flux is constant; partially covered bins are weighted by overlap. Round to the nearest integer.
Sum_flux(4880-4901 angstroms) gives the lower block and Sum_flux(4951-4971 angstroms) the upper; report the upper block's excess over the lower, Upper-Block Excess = 3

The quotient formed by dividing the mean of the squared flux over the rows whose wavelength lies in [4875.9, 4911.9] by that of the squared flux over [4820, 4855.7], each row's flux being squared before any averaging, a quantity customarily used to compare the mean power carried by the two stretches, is 0.99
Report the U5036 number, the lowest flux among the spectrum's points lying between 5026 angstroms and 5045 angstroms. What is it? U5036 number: 3.33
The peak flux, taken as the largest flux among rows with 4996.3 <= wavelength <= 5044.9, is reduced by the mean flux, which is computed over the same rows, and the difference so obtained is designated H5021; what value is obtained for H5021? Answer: 4.8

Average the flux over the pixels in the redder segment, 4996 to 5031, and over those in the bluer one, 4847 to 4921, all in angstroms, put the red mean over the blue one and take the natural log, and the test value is 0.00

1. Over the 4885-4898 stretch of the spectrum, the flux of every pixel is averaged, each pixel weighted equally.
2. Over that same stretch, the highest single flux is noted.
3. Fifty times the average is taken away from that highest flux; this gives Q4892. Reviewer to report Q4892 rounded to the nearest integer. -185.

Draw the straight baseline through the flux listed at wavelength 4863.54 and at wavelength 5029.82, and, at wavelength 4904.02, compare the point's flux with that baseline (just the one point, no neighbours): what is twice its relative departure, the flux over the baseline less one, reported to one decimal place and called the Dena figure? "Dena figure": -0.6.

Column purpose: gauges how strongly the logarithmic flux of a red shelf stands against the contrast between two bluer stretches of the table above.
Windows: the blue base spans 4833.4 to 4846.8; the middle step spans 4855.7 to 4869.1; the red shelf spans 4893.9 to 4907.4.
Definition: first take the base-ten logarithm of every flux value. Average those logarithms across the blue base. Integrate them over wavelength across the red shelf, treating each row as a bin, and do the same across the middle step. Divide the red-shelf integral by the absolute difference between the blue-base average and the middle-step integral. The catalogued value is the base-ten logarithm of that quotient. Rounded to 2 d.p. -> -0.05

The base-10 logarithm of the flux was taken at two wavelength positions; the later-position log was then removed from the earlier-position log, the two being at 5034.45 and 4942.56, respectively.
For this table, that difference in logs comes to 0.10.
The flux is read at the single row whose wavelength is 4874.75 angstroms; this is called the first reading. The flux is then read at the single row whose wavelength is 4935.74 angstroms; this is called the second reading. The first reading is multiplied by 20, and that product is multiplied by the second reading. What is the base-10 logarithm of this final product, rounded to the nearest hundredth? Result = 2.44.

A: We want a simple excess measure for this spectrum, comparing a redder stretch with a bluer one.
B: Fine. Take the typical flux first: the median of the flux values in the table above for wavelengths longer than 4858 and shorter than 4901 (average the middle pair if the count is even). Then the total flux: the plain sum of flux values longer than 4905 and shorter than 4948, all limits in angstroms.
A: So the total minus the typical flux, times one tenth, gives 6.82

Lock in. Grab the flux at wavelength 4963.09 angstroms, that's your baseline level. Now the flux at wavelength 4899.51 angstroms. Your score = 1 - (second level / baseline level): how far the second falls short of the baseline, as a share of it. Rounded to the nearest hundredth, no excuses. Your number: 0.05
